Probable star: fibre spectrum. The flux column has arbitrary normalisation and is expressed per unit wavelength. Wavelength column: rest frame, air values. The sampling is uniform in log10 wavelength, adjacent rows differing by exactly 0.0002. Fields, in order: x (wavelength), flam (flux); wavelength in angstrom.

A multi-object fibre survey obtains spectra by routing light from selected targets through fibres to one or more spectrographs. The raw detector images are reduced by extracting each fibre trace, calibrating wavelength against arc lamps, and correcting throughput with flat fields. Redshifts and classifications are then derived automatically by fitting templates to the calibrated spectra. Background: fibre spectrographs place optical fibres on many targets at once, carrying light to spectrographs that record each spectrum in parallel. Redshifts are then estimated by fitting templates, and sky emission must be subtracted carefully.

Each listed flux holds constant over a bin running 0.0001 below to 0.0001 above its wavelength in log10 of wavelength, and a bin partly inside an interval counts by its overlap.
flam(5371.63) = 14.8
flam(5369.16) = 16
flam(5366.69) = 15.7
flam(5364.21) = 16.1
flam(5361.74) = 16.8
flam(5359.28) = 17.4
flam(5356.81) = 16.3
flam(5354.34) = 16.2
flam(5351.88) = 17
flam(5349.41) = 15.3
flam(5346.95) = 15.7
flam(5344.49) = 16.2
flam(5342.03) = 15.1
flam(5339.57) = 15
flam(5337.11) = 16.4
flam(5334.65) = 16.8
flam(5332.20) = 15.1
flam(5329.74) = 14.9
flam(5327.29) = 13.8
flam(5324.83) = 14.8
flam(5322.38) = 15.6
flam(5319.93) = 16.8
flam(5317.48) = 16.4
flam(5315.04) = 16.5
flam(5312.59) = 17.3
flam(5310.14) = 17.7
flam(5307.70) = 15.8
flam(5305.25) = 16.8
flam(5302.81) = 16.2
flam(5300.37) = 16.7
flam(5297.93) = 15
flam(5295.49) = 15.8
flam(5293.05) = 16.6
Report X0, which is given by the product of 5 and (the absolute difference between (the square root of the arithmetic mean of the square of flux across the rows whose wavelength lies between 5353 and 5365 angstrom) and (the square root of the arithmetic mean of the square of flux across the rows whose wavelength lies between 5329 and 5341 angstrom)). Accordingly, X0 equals 4.5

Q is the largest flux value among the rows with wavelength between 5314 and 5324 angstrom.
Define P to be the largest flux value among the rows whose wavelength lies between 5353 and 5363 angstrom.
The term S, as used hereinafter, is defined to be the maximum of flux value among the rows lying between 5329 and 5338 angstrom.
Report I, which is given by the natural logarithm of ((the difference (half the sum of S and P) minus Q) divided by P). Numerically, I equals -4.06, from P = 17.4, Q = 16.8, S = 16.8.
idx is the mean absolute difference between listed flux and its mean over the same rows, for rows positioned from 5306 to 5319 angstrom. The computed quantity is 0.61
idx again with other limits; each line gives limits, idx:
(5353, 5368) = 0.46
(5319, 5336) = 0.86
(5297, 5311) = 0.70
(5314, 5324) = 0.36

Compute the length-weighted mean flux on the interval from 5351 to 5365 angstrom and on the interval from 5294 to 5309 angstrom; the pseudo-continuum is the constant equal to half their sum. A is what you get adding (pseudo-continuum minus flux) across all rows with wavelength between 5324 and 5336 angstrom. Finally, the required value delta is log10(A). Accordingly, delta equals 0.8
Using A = 6.4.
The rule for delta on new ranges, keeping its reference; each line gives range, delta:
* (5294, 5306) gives 0.1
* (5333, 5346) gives 0.4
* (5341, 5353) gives 0.4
